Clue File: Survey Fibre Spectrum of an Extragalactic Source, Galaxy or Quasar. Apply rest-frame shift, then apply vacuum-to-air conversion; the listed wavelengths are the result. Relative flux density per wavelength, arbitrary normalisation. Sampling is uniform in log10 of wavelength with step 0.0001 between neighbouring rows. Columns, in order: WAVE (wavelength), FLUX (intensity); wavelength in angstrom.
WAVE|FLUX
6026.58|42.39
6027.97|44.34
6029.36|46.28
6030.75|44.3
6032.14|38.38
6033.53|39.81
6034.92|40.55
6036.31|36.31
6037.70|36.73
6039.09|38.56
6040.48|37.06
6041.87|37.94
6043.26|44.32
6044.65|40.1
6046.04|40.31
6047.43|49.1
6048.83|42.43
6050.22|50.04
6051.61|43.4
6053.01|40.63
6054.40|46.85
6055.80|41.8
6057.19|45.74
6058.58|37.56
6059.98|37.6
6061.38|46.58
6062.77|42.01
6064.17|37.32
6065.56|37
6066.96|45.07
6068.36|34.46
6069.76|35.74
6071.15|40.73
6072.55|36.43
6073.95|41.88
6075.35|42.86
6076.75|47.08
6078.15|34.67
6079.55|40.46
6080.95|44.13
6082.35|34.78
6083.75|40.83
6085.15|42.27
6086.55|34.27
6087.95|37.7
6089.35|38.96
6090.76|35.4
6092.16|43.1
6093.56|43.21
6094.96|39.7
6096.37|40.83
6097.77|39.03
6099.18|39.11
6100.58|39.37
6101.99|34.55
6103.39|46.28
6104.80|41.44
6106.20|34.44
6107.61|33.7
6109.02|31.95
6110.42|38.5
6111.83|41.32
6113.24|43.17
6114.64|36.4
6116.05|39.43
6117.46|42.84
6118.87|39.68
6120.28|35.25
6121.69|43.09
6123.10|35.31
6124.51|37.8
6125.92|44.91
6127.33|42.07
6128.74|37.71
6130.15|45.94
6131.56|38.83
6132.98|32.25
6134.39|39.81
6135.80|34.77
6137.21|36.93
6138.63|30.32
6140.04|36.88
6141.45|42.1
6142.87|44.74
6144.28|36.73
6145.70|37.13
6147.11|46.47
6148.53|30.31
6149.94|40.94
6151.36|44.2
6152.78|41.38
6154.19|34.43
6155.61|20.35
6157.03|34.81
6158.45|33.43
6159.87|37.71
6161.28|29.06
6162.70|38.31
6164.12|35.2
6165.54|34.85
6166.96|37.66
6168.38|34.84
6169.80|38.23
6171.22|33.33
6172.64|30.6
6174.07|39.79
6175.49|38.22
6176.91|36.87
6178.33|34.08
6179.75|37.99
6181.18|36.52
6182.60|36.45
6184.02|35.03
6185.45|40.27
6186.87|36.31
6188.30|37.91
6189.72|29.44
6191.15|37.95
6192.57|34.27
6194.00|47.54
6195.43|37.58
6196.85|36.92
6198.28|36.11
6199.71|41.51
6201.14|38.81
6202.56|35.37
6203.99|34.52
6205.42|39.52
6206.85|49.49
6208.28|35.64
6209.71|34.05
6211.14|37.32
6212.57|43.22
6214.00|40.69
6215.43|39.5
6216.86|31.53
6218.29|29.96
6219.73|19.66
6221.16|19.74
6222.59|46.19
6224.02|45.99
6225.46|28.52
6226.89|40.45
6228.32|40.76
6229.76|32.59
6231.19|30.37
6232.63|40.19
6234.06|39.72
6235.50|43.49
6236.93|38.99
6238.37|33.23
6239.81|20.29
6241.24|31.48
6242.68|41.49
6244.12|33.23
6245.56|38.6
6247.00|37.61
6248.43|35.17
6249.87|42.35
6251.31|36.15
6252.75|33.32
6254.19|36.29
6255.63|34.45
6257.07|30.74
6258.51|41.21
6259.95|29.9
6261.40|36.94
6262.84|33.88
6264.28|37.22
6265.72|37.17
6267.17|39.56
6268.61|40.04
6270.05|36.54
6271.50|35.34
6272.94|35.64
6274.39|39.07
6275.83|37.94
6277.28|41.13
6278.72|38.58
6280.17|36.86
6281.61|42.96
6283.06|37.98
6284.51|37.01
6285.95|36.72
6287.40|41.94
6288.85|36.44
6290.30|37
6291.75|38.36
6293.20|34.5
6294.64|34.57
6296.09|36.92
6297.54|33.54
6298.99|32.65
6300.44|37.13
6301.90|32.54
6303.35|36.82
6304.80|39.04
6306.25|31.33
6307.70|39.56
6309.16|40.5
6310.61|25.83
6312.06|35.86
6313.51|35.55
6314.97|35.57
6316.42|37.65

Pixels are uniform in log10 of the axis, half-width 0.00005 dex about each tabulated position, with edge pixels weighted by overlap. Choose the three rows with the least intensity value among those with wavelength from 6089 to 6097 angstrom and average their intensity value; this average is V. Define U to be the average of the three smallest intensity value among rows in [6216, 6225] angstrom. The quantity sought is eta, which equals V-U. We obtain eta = 15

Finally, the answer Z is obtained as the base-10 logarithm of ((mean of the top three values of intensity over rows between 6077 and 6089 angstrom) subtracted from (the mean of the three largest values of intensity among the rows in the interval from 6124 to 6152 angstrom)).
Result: 0.53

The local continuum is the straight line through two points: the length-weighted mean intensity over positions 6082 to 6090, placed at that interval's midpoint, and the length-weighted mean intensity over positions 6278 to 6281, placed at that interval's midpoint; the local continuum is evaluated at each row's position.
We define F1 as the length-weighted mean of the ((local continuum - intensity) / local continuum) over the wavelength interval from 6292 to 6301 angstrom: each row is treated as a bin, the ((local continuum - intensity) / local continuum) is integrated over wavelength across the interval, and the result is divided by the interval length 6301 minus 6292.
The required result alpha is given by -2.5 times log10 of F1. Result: 2.78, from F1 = 0.077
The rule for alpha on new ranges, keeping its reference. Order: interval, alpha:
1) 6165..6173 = 2.74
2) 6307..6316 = 3.00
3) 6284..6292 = 7.05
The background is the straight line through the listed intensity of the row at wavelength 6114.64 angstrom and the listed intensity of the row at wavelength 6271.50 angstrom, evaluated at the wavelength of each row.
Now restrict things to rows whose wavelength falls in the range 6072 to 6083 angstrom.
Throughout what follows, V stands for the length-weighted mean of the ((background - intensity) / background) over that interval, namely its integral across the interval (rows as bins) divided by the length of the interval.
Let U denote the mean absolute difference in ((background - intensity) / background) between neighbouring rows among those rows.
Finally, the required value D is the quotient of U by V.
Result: -1.6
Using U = 0.16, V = -0.10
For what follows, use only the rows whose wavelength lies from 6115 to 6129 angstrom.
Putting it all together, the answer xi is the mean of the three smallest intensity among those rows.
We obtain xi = 36.1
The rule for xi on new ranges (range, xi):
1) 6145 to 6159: 28.0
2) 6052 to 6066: 37.3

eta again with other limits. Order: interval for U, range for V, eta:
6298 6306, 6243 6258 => -2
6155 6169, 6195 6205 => 8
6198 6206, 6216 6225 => -12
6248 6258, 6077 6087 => 2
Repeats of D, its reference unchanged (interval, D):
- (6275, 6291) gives -0.9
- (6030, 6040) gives -1.1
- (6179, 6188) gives -2.1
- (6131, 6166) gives -21.3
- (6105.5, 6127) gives -1.9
